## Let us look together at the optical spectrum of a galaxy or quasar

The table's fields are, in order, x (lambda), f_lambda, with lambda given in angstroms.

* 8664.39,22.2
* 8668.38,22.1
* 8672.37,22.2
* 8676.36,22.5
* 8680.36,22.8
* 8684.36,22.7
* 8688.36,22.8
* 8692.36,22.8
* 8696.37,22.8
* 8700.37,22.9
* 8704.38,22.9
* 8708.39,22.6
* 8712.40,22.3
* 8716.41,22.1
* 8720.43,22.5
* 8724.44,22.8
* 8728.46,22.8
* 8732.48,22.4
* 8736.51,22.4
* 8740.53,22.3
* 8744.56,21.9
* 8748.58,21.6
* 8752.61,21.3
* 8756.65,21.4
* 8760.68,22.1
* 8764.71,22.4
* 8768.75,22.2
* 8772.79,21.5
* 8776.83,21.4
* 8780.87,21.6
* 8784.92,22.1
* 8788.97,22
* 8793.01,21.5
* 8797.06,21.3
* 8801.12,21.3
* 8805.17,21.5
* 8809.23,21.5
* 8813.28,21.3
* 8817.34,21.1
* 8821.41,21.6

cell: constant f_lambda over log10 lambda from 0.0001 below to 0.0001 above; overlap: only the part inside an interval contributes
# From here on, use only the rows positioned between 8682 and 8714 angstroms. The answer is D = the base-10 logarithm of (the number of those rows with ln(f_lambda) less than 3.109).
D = 0.00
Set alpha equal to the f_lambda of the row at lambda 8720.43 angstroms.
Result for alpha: 22.5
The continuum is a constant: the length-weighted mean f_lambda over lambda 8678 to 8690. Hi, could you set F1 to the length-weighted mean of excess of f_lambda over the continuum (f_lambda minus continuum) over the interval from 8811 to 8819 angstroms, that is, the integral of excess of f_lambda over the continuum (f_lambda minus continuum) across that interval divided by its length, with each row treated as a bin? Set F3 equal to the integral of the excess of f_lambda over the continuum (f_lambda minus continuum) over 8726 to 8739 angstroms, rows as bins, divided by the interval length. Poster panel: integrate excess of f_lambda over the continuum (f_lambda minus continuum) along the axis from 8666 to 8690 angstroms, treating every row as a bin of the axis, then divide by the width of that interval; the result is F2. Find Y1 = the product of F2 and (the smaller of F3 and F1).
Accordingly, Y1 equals 0.37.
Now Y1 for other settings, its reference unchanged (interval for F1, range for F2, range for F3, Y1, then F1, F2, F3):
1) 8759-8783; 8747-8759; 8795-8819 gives 1.84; -0.88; -1.30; -1.4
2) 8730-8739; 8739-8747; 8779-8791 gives 0.58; -0.33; -0.69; -0.8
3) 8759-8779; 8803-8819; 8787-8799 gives 1.60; -0.83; -1.39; -1.1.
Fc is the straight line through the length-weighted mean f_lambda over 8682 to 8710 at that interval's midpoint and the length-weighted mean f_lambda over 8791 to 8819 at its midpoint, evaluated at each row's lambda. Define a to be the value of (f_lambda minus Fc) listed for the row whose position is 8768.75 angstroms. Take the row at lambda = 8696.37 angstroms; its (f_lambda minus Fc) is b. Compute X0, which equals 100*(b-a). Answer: -35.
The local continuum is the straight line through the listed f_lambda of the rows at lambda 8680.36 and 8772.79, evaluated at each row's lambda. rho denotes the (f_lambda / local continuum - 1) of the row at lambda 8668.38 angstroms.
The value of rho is -0.04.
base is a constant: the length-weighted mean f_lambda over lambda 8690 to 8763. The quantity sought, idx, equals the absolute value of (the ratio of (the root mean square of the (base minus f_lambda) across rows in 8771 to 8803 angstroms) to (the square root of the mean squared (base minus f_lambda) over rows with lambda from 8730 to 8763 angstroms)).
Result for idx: 1.37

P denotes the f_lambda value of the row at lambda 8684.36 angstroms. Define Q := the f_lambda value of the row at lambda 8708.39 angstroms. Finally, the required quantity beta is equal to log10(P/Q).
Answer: 0.002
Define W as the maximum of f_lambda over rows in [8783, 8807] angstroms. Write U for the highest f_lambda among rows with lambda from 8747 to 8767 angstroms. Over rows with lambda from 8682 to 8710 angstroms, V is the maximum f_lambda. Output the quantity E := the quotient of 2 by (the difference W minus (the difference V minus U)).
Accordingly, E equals 0.0926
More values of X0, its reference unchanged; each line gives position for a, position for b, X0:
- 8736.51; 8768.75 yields 22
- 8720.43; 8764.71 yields 48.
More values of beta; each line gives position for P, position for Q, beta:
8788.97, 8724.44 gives -0.016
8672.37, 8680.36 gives -0.012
